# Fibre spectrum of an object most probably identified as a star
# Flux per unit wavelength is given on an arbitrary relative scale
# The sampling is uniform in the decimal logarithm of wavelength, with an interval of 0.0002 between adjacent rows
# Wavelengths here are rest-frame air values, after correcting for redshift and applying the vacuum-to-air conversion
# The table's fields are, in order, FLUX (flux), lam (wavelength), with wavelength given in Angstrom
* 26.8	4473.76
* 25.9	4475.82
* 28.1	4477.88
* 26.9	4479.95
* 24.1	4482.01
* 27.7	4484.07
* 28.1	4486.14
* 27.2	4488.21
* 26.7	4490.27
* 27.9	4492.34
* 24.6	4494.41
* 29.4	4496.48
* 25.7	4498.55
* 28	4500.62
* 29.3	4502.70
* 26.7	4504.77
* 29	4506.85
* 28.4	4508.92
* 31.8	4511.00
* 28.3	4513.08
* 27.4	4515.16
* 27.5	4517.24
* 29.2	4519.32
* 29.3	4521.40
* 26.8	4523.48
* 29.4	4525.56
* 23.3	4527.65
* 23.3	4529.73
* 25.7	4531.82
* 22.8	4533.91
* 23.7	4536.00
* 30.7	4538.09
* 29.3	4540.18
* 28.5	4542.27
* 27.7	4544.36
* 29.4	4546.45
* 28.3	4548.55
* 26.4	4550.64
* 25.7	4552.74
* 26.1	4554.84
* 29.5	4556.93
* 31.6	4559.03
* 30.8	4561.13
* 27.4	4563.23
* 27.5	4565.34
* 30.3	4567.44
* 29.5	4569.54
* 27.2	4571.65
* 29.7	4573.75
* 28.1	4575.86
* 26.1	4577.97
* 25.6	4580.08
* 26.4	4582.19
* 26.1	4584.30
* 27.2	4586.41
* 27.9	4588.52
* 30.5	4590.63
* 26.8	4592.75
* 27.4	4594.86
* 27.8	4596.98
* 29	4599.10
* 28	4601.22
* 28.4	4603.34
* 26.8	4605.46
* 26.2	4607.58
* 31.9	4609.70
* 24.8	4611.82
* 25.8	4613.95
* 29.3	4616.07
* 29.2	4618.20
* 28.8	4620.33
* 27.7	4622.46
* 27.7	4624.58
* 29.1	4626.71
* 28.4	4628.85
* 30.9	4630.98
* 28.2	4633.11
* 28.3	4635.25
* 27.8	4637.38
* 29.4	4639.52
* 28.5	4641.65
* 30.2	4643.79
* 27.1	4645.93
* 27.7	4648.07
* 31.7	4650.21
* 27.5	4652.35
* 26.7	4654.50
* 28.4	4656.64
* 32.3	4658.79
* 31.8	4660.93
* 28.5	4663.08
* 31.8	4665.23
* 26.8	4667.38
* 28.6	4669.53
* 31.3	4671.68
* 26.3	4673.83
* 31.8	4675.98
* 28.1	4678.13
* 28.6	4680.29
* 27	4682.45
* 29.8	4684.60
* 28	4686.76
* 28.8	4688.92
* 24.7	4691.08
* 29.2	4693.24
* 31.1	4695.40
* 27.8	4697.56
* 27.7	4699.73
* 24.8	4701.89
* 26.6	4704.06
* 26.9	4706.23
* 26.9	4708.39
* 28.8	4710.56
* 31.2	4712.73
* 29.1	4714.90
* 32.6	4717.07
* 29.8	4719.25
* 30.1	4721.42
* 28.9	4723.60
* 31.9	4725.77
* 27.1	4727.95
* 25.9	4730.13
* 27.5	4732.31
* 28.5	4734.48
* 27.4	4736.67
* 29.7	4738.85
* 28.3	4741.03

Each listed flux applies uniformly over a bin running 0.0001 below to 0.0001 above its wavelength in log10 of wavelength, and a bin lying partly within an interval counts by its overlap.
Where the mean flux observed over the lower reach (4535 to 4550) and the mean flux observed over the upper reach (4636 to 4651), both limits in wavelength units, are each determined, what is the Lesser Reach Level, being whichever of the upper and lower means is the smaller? 28.2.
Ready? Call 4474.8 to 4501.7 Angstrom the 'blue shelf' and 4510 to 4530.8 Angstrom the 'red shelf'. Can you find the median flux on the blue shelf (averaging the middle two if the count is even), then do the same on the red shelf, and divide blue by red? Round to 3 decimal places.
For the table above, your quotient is 0.975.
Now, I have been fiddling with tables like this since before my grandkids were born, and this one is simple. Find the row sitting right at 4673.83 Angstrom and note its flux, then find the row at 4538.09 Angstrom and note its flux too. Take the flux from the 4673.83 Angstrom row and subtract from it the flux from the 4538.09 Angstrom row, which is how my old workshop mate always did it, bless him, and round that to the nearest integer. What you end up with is -4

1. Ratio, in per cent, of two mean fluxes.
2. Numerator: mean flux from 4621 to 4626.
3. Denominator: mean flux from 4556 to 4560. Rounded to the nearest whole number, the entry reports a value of 91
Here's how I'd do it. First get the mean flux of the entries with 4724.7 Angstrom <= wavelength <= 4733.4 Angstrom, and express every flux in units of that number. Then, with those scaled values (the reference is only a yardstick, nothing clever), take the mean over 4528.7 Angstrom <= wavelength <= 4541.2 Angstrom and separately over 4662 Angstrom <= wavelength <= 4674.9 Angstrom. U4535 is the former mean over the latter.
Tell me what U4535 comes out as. 0.90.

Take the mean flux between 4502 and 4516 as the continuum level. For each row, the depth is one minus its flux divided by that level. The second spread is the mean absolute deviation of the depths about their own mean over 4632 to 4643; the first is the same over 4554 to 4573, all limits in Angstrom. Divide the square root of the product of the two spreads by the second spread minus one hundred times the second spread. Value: -0.0202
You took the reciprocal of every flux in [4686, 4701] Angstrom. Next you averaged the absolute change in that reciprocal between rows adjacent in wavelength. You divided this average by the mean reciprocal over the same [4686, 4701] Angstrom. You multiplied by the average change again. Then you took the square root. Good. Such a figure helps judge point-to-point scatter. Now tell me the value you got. 0.017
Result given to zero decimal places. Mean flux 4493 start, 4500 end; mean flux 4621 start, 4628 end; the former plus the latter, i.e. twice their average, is 55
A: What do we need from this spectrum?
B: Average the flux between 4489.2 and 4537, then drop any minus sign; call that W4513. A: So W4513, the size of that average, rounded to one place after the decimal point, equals 27.1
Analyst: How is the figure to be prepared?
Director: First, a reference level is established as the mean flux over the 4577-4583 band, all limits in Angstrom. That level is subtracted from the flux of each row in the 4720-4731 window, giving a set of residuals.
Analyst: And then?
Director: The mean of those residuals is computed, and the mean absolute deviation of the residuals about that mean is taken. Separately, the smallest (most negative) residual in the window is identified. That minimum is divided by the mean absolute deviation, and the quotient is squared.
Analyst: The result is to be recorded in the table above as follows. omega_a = 0.0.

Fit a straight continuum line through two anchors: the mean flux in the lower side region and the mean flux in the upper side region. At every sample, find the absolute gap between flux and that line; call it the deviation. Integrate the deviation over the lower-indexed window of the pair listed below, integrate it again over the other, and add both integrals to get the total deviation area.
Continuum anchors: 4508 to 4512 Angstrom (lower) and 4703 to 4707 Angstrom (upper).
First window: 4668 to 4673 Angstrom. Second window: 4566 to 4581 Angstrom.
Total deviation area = 35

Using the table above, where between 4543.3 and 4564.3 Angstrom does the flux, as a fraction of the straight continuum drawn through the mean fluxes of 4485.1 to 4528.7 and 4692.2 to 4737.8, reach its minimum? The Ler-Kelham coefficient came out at 4552.74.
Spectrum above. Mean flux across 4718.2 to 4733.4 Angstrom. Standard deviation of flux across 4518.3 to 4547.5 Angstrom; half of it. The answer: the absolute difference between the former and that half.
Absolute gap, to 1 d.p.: 27.4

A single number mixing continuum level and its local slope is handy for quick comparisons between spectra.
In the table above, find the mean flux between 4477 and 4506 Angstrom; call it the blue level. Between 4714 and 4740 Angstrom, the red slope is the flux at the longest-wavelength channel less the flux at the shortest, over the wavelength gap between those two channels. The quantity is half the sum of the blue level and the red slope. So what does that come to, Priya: 13.6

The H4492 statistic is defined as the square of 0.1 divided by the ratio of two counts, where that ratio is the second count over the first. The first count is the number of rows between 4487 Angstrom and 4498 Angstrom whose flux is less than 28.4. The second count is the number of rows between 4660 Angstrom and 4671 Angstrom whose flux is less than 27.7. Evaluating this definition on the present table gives 0.16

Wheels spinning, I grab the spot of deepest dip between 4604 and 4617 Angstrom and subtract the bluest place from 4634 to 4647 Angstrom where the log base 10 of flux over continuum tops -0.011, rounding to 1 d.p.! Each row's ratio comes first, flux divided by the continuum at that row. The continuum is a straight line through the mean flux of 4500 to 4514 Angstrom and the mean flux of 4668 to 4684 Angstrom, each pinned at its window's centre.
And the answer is -23.4 Angstrom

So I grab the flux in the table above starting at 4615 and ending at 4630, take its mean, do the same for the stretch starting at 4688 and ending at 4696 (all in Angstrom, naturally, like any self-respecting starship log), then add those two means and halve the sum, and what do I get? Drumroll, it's 28.5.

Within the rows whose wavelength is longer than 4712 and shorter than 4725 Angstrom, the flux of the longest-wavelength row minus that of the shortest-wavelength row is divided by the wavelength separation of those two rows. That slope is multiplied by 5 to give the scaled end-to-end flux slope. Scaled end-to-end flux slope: -1.1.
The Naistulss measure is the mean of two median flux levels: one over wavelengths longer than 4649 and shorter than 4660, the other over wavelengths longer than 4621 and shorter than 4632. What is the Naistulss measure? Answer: 28.4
